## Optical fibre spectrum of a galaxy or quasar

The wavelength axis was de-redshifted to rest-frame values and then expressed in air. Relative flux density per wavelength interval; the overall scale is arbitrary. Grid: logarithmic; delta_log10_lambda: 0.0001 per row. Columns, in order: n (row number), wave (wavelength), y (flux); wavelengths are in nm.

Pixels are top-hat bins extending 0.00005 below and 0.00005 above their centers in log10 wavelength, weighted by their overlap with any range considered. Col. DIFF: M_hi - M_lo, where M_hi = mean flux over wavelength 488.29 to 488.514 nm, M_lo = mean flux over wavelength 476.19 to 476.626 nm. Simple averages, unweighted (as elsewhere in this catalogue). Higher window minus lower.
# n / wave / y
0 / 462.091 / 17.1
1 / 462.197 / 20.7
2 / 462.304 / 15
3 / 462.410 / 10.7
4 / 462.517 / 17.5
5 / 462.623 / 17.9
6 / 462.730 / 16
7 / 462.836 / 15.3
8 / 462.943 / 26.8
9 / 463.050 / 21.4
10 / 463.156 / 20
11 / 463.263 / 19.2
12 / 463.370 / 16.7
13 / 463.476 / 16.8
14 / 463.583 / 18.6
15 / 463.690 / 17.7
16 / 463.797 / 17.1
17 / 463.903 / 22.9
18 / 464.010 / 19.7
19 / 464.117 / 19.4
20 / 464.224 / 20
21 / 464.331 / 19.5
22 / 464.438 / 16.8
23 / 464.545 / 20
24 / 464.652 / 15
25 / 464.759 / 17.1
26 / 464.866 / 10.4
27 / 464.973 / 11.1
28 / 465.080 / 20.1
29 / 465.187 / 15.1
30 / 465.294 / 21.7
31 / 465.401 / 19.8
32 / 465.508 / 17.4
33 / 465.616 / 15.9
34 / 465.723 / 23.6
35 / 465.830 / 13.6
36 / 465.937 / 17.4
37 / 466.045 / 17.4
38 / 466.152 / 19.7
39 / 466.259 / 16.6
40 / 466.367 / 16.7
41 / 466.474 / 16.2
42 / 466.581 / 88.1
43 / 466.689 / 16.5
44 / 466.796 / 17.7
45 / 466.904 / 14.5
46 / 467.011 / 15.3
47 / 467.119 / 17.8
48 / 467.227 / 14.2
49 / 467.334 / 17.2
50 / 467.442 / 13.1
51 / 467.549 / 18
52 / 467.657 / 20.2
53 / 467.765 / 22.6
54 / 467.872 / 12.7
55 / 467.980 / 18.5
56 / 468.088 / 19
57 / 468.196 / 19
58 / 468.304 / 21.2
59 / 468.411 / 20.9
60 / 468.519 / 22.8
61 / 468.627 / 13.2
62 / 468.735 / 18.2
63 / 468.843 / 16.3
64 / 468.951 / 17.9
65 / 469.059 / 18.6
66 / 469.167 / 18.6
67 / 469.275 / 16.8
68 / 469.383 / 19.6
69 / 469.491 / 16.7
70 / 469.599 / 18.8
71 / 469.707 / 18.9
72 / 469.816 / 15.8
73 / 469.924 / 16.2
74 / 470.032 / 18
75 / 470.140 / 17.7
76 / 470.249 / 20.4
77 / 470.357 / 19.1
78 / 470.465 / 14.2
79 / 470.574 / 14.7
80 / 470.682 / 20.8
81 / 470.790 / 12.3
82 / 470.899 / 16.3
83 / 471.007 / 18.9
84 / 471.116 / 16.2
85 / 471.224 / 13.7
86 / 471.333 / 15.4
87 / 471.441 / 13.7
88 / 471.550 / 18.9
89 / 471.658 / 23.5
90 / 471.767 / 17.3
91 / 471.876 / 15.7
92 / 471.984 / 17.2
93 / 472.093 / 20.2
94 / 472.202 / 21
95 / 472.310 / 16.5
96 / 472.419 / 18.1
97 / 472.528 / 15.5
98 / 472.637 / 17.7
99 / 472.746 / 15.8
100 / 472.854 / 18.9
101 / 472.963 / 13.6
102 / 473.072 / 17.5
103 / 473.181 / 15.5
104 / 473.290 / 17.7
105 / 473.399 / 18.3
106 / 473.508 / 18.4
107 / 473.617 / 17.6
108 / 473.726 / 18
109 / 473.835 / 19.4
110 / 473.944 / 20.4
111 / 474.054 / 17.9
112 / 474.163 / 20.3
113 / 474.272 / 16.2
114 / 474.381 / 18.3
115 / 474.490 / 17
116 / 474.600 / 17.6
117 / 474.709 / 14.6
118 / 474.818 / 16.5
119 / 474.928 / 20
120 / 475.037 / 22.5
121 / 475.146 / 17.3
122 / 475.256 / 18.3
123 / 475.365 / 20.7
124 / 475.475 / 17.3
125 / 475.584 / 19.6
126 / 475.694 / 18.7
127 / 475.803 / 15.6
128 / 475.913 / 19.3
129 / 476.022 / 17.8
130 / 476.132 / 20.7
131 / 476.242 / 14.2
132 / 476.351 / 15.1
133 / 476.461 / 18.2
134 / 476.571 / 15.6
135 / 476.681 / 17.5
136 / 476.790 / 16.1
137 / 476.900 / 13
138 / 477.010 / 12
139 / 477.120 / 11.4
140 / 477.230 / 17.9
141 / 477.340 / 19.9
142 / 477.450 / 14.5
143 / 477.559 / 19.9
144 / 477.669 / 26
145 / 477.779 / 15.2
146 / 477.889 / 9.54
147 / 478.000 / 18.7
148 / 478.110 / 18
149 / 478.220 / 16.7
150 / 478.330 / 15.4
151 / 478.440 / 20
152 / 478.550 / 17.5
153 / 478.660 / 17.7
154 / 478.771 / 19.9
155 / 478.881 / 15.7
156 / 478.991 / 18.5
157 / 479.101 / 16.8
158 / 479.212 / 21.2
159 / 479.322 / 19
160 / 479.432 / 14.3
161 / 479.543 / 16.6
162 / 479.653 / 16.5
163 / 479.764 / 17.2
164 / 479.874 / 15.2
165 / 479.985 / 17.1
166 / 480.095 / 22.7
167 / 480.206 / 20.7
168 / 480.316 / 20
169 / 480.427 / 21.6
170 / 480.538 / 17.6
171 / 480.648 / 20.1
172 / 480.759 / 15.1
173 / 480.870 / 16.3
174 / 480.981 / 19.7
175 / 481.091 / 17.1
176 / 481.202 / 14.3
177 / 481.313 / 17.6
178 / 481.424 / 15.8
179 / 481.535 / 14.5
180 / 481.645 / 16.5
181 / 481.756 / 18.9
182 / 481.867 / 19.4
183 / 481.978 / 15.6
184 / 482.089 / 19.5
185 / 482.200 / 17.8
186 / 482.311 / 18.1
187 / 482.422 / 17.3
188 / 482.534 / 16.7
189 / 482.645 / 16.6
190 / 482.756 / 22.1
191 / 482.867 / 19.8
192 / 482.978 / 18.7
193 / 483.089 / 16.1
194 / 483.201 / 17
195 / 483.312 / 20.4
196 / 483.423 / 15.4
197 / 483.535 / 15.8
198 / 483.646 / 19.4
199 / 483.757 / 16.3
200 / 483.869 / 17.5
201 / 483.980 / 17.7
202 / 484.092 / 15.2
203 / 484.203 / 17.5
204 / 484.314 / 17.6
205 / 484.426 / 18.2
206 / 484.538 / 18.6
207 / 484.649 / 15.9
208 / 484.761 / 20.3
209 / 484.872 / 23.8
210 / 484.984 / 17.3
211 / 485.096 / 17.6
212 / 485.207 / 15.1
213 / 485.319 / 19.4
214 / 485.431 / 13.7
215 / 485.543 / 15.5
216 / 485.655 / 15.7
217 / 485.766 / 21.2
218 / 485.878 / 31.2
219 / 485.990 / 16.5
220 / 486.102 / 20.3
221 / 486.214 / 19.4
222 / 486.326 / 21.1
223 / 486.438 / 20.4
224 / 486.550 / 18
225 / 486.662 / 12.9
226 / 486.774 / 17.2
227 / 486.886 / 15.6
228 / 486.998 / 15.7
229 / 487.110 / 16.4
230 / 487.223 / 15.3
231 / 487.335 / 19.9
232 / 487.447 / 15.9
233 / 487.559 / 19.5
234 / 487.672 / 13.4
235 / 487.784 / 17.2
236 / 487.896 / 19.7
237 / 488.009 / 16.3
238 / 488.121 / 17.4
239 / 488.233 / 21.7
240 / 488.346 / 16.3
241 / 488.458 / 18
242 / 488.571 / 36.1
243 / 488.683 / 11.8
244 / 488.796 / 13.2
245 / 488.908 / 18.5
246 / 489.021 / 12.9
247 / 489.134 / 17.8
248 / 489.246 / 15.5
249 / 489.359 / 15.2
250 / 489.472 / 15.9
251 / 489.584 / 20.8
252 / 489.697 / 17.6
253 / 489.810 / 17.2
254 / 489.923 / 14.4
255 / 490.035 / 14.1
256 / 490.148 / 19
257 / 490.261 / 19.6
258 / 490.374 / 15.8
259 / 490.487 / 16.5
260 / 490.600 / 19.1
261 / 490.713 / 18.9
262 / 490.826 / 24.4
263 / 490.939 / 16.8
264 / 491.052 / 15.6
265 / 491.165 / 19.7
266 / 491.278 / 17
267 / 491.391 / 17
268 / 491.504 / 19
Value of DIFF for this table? 1.4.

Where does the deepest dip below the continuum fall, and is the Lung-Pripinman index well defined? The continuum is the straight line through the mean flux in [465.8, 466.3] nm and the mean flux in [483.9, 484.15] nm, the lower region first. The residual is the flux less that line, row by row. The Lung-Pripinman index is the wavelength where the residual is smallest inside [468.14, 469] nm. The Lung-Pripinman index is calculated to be 468.627 nm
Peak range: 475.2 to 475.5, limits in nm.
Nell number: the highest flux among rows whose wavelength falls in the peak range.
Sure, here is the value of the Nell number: 20.7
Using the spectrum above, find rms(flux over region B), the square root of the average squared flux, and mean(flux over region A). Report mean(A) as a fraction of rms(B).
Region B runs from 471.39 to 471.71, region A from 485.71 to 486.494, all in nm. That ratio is 1.12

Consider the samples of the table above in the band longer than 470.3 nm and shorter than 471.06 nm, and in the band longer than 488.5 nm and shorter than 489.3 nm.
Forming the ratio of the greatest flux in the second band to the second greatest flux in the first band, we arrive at 1.89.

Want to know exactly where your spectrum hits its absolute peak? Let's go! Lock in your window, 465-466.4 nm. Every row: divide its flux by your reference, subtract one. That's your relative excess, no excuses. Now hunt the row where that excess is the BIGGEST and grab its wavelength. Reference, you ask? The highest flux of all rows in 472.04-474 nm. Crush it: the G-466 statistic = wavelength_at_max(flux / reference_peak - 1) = 465.723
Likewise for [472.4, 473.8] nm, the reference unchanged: 472.854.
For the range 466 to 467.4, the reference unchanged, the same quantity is 466.581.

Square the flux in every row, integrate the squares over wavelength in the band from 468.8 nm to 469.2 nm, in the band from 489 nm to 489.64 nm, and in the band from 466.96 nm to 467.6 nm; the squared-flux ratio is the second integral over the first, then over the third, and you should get 0.008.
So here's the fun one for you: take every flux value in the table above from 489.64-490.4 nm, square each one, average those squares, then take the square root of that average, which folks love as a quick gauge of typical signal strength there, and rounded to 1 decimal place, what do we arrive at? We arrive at 16.9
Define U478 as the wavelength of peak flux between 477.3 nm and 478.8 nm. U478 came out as 477.669 nm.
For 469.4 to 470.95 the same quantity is 470.682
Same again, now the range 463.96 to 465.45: 465.294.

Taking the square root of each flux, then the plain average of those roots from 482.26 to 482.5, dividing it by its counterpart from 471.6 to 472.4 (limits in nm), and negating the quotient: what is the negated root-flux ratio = -0.97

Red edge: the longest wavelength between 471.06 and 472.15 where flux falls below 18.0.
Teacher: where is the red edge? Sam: 471.984 nm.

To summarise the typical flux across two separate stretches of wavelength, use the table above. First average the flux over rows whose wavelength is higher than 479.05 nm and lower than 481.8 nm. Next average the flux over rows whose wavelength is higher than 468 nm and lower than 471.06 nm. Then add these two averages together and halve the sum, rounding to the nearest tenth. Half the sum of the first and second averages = 17.8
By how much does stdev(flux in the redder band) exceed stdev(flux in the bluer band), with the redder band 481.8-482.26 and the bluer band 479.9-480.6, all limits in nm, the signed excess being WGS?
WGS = -0.4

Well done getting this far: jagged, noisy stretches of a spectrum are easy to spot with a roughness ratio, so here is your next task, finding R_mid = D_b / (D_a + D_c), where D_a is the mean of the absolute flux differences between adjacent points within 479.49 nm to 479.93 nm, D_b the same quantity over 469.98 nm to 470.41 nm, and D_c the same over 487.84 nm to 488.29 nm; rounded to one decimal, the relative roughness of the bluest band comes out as 0.4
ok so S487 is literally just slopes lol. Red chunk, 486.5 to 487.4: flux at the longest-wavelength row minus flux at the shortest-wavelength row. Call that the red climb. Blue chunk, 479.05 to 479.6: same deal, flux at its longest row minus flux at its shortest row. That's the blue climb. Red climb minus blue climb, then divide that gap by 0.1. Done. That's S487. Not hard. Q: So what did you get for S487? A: 21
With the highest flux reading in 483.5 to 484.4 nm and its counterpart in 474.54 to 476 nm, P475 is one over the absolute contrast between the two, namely 0.32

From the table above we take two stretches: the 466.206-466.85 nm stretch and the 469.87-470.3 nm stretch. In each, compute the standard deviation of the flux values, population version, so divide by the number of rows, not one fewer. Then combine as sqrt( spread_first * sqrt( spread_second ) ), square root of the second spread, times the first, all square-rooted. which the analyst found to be 5.7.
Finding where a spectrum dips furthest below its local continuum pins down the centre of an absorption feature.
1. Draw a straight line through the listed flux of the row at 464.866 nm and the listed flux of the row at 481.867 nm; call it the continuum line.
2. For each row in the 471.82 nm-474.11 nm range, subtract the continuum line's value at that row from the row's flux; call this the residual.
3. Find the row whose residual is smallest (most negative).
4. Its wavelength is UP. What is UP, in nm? 472.963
